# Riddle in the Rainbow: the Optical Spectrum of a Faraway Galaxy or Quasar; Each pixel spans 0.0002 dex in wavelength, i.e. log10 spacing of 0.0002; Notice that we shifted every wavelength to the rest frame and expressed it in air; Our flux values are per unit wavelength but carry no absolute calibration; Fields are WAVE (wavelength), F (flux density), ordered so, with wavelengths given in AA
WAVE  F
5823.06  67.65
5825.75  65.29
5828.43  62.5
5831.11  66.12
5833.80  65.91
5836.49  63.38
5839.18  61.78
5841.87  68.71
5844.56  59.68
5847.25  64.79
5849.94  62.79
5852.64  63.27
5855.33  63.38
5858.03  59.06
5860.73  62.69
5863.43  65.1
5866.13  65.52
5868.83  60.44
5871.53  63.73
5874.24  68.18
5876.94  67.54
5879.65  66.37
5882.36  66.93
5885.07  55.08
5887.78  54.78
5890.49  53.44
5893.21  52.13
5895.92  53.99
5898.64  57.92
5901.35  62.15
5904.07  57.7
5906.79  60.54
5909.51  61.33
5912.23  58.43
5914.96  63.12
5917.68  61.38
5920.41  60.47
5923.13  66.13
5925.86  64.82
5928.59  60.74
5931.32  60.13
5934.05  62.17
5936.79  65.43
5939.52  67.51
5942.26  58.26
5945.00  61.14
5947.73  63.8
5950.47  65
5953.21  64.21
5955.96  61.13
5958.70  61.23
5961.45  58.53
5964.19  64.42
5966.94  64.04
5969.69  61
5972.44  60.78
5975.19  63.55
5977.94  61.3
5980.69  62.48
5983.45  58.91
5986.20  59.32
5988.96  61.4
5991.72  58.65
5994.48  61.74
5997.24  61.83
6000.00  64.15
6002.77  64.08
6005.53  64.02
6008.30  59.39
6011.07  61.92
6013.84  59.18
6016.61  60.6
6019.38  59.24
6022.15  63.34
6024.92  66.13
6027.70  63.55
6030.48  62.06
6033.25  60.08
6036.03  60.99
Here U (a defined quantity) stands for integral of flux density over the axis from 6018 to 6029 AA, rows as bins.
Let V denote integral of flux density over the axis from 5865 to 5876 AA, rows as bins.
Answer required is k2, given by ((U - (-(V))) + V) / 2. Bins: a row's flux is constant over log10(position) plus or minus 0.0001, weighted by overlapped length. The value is 1057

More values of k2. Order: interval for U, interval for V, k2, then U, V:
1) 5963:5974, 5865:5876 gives 1054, 688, 711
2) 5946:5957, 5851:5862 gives 1032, 699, 683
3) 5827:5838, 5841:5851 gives 993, 709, 638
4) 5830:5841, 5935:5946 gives 1048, 708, 694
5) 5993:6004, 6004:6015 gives 1019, 692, 673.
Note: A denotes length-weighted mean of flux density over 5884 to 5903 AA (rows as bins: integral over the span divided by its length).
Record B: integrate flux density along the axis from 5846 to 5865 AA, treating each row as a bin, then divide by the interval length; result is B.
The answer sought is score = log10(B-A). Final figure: 0.9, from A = 55.7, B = 63.0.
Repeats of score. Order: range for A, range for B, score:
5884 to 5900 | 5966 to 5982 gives 0.9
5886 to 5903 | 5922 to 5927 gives 1.0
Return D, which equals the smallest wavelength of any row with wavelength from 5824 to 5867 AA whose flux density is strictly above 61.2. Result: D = 5825.75 AA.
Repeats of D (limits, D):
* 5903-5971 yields 5909.51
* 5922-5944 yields 5923.13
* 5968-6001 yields 5975.19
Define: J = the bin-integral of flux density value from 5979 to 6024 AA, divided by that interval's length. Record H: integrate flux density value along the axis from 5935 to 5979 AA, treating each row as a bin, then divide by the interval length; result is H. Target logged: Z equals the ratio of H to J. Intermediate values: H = 62.6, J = 61.3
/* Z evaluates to 1.02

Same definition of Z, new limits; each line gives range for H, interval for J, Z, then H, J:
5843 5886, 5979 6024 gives 1.04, 63.5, 61.3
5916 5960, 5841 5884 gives 0.98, 62.7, 64.2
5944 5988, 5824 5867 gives 0.97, 61.9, 63.8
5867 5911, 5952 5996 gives 0.98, 60.2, 61.4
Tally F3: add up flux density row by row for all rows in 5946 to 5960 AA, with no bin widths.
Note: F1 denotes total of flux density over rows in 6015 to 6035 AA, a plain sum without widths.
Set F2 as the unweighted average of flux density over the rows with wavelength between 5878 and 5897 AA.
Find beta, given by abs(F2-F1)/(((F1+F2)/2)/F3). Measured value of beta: 483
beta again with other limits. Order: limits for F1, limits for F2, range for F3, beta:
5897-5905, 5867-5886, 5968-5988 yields 402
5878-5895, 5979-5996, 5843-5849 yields 175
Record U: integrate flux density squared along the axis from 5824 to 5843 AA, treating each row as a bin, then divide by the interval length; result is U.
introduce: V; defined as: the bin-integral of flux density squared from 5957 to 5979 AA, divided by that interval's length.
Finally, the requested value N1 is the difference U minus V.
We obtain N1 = 376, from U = 4206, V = 3830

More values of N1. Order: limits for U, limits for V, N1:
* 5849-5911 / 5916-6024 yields -104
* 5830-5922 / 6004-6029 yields -18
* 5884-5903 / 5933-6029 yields -750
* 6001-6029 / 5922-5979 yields -58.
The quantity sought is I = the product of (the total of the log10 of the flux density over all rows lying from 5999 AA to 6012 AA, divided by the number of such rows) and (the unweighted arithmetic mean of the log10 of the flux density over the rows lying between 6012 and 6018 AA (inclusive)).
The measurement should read 3.19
